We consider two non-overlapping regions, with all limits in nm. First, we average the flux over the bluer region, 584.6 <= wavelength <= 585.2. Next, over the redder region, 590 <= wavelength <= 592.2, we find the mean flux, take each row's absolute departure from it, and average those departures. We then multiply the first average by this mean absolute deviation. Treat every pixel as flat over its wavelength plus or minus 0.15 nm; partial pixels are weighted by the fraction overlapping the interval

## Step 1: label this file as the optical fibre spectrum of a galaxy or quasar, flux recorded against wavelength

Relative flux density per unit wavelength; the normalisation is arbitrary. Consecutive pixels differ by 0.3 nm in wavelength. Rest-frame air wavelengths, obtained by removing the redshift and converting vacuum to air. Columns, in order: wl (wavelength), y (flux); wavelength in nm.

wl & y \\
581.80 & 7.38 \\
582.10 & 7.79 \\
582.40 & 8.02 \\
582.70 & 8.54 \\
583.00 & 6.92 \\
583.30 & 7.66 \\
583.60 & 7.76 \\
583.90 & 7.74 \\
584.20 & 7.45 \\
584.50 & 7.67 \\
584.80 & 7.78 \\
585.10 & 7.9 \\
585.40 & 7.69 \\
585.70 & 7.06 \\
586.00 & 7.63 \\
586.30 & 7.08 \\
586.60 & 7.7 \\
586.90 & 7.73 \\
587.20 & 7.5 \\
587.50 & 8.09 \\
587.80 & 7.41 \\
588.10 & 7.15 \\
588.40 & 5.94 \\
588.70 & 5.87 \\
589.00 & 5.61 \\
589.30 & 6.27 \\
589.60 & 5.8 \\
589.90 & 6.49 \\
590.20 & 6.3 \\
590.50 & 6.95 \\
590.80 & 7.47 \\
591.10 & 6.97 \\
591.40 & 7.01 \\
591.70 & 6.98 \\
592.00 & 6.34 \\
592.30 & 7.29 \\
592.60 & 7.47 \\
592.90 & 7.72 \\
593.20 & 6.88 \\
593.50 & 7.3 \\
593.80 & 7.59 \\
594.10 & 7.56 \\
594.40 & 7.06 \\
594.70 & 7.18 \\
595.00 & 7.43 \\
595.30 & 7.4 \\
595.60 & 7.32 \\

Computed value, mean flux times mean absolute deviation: 2.4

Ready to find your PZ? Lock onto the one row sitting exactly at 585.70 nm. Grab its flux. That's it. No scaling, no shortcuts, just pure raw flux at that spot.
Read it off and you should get 7.06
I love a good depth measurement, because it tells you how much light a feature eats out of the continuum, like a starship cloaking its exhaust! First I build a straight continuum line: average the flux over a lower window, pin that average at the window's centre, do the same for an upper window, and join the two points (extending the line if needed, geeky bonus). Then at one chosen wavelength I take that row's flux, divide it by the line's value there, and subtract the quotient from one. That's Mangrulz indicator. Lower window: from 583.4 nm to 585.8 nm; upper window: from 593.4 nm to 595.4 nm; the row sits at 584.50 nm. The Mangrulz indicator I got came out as 0.00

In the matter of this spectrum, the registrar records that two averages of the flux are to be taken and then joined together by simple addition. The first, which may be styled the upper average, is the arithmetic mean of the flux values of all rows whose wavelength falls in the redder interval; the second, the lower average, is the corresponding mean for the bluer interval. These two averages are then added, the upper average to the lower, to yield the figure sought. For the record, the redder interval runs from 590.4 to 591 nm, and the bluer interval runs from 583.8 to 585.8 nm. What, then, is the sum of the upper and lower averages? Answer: 14.8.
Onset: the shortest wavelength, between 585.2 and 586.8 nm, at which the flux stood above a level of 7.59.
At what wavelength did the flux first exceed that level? 585.40 nm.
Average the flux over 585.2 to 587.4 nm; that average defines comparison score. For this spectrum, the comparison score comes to 7.5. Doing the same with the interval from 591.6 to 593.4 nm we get 7.1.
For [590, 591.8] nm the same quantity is 6.9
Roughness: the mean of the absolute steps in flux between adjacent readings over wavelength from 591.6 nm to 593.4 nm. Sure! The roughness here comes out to 0.57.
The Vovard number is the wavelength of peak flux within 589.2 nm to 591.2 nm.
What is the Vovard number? 590.80 nm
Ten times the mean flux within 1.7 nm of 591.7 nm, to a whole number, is 70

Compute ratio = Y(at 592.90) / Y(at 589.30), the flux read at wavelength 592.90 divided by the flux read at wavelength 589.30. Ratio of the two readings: 1.23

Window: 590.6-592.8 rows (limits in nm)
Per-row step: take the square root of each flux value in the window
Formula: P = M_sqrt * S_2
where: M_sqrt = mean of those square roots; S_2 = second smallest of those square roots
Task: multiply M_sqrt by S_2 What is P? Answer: 7.0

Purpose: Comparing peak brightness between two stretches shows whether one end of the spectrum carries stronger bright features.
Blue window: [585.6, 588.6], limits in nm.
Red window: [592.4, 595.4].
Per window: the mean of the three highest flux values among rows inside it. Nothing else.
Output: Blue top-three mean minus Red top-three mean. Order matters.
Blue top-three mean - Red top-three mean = 0.22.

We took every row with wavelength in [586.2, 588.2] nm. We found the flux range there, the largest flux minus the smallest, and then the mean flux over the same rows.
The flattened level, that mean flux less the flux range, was 6.5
